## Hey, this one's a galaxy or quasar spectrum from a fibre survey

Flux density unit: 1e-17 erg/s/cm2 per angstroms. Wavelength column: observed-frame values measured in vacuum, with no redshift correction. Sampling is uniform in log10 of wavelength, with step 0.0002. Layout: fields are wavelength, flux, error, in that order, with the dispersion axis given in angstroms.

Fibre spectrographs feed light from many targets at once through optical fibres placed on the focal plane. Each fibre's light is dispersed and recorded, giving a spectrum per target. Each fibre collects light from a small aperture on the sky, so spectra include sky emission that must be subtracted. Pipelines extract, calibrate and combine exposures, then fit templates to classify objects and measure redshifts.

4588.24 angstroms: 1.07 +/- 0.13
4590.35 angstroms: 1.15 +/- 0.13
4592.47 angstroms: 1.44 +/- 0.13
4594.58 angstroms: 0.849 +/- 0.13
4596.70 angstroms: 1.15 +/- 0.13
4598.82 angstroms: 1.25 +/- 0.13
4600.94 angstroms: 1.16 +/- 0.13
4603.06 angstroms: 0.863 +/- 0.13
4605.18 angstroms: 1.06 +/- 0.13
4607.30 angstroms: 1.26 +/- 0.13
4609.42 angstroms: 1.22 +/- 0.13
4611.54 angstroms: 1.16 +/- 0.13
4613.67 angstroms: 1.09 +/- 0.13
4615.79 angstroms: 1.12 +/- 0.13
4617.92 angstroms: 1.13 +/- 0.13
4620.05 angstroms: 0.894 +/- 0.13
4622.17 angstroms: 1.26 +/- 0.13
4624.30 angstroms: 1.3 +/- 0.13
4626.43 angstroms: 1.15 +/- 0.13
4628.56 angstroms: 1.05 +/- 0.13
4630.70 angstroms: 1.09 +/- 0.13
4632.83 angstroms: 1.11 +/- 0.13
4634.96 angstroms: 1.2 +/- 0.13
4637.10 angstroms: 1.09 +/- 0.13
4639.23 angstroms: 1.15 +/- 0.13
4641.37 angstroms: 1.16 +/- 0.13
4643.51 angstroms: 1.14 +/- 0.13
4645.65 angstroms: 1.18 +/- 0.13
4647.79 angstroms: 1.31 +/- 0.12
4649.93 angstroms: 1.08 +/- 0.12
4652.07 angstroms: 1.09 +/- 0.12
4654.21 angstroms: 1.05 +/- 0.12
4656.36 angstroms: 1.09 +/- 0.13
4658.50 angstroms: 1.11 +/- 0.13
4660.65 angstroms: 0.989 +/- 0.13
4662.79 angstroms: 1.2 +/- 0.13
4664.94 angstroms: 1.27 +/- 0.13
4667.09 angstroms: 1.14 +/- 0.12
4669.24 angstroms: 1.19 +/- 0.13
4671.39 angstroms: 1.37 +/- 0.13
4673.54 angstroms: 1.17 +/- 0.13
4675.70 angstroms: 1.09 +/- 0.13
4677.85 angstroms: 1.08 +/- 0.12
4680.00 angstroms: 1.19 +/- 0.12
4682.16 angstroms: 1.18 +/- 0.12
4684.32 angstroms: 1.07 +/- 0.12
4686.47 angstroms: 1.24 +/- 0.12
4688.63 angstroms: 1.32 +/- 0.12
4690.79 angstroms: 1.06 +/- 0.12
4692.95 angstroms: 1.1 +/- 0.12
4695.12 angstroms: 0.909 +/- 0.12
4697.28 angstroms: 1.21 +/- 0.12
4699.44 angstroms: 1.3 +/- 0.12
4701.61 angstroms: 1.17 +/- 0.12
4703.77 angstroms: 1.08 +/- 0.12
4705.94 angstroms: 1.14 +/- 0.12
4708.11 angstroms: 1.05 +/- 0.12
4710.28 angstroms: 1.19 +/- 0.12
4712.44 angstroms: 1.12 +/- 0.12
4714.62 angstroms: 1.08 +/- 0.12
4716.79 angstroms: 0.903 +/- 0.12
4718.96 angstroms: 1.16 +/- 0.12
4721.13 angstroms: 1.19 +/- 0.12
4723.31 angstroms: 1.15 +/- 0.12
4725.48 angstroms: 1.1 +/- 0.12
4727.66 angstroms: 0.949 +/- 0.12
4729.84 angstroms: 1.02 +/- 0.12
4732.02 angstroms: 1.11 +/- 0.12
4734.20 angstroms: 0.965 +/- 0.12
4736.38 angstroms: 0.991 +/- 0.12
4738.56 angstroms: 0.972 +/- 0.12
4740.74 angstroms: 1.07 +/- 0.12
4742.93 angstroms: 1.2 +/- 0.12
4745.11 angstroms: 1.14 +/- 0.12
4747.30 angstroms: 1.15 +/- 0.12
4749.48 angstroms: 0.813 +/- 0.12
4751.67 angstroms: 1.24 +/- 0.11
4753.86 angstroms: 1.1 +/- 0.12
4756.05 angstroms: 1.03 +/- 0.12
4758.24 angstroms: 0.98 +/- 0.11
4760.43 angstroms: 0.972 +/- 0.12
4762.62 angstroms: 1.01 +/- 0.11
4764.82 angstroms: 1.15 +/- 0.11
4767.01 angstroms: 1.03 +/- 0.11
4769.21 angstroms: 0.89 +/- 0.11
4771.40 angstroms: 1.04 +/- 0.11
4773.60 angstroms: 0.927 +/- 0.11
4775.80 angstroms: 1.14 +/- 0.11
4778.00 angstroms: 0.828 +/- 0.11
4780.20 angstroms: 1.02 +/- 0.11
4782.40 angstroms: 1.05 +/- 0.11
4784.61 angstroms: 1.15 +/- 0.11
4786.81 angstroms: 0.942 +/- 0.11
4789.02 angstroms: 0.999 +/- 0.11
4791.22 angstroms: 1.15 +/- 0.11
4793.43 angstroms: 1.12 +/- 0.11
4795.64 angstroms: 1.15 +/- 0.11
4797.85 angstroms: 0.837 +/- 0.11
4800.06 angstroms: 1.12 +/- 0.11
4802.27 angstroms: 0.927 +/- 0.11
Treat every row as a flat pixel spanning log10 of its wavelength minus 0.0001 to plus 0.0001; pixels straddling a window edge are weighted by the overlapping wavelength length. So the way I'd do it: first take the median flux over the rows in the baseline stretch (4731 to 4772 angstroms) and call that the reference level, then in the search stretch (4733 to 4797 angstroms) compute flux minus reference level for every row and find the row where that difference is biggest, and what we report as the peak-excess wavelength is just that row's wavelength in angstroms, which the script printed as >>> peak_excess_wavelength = 4751.67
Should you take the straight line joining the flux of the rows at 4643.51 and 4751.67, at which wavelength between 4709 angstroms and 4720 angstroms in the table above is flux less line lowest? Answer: 4716.79 angstroms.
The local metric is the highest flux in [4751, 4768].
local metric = 1.24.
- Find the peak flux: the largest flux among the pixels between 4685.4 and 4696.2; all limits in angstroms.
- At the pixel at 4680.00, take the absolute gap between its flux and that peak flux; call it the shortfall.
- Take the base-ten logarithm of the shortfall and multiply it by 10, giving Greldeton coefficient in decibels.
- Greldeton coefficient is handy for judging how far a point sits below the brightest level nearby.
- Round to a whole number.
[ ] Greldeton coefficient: -9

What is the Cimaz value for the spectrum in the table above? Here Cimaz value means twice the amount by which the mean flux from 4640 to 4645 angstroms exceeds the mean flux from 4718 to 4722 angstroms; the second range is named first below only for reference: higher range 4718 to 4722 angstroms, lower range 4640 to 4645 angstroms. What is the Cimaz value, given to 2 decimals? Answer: -0.05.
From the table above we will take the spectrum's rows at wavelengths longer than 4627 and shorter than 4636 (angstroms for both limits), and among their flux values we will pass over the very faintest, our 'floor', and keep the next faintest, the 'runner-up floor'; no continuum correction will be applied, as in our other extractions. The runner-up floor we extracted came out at 1.09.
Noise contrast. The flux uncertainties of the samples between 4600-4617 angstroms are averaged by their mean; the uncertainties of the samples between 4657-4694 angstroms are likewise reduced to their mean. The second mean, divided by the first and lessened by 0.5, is 0.46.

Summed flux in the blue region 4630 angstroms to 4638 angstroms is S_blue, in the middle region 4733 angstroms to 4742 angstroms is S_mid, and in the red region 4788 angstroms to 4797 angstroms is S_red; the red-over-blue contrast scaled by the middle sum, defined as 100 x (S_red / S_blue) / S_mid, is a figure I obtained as 25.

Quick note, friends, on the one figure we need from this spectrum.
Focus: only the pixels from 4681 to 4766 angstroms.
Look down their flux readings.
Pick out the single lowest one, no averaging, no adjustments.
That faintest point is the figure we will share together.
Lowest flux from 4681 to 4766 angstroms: 0.813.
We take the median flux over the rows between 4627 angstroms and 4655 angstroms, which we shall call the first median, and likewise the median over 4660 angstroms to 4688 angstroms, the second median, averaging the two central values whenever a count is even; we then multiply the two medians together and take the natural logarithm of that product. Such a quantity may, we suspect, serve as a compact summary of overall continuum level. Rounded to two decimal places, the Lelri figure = 0.27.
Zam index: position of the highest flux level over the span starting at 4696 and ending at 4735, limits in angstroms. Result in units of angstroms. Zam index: 4699.44 angstroms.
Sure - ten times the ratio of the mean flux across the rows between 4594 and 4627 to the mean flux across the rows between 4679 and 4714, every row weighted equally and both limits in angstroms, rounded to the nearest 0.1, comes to 9.8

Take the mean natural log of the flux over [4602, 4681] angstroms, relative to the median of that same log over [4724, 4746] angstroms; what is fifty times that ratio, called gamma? 143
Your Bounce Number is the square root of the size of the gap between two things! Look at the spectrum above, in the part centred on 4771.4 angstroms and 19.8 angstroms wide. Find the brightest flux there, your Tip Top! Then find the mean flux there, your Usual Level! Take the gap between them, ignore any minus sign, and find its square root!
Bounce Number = 0.382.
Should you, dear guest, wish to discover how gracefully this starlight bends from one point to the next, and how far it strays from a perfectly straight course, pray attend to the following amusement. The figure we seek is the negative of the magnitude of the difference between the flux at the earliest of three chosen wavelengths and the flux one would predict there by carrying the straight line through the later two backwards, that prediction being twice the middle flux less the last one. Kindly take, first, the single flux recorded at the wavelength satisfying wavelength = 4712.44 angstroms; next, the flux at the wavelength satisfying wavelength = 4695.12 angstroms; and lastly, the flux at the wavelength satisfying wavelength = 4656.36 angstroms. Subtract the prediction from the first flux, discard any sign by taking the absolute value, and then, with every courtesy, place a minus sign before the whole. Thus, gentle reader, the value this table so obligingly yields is -0.39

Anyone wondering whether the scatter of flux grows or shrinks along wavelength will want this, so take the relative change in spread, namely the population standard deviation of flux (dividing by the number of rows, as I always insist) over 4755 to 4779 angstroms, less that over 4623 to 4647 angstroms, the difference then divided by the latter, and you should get 0.45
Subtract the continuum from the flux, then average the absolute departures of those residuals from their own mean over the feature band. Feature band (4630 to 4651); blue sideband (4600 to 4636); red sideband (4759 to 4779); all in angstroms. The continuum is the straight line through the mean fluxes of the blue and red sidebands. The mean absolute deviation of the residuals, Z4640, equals 0.051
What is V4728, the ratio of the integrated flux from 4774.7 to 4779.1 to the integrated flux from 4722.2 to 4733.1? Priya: 0.4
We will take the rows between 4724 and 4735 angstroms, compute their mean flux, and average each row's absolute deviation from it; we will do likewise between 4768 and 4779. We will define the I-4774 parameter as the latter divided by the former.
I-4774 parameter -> 1.6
